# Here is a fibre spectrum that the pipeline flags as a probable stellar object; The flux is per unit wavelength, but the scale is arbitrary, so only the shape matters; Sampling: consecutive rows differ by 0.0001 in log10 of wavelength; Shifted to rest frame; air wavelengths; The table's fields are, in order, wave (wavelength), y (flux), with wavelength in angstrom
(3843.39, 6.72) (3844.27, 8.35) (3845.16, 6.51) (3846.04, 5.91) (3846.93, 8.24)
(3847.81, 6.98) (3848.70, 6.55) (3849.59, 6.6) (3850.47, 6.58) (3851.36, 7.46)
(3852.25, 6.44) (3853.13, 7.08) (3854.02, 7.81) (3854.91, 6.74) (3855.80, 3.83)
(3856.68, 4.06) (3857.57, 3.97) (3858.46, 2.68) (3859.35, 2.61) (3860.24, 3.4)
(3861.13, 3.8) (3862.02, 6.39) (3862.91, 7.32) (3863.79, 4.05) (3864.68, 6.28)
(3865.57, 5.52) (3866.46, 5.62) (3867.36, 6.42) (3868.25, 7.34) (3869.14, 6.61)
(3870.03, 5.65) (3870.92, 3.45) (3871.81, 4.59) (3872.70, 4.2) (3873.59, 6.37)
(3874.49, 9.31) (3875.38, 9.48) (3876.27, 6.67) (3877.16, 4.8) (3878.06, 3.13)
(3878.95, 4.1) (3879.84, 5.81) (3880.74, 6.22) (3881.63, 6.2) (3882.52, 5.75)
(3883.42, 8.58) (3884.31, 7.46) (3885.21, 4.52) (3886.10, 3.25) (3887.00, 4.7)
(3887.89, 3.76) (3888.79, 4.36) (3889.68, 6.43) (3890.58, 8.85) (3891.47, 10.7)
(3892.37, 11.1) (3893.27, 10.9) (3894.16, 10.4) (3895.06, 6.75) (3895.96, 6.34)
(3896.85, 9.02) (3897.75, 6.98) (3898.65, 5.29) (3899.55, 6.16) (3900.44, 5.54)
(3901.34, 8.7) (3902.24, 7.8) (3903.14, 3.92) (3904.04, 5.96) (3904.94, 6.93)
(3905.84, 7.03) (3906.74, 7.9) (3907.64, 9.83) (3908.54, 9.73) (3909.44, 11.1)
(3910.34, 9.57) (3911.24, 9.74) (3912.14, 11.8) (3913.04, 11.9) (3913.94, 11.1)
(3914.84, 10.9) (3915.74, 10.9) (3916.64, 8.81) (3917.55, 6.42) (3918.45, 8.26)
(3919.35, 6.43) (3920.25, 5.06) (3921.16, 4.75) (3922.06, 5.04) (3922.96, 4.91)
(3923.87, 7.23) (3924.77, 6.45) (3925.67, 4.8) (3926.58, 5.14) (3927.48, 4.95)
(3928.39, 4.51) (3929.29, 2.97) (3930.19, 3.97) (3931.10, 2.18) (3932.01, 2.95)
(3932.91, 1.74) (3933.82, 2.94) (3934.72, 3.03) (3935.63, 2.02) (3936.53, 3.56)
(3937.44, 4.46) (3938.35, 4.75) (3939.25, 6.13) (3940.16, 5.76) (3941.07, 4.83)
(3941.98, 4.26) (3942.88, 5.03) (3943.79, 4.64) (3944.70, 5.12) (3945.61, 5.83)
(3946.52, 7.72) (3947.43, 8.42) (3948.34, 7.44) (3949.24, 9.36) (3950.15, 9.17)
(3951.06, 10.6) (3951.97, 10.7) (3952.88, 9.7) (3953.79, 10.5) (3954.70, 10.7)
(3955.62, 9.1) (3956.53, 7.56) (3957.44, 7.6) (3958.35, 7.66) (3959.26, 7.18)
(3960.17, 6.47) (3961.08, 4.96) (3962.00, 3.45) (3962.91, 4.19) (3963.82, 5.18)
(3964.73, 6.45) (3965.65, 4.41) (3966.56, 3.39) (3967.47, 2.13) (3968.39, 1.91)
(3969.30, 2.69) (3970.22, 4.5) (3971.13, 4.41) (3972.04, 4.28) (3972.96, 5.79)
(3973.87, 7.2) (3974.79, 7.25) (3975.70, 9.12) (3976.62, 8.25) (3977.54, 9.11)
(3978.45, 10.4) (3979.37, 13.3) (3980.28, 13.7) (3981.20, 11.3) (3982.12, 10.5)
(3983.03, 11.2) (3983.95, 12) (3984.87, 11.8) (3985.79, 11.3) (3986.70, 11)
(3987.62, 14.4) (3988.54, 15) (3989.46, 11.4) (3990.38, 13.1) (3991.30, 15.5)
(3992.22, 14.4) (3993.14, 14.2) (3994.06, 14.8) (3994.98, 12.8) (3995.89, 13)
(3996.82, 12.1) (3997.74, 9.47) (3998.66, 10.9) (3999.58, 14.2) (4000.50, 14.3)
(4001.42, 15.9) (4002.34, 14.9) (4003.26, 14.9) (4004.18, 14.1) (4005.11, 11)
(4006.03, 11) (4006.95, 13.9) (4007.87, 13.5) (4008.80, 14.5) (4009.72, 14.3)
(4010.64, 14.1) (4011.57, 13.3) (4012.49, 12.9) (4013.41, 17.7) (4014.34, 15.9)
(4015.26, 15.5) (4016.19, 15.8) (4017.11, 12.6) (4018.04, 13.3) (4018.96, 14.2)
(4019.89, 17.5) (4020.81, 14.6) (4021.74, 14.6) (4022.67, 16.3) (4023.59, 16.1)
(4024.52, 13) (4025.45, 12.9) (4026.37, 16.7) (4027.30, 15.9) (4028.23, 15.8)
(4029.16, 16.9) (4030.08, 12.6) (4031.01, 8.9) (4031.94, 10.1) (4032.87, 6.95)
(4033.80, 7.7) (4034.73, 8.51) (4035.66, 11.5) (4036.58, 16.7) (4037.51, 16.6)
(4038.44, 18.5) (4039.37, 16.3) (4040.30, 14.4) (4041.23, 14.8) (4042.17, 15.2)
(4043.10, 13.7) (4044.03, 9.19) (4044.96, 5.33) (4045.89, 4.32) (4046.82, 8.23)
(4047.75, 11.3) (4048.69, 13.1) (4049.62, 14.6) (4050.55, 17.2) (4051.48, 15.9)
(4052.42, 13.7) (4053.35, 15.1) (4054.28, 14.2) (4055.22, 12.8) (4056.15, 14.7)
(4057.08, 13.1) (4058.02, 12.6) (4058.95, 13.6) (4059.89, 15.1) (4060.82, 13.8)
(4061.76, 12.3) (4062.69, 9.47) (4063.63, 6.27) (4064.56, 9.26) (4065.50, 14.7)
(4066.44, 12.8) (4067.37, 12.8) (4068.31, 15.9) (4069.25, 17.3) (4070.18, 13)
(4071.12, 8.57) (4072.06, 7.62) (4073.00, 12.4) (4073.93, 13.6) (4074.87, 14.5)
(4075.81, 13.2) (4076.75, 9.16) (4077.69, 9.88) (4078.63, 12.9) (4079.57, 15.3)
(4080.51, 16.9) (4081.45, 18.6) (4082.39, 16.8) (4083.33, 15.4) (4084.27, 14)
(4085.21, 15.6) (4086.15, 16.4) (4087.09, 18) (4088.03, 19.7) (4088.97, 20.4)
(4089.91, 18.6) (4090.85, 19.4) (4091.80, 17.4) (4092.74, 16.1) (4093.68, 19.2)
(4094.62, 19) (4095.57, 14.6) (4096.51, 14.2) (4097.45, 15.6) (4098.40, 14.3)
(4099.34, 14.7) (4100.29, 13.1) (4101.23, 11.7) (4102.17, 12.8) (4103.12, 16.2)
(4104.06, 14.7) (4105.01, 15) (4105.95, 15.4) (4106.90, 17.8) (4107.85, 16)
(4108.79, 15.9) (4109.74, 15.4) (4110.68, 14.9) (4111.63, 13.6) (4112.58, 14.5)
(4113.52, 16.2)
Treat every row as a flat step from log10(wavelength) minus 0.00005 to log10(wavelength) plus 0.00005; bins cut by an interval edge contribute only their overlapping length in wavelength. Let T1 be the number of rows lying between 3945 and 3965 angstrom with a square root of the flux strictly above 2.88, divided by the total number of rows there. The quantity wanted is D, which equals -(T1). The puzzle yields -0.4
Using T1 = 0.4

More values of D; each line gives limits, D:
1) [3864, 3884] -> -0.1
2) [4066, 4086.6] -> -1.0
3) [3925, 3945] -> 0.0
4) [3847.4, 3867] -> 0.0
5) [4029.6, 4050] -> -0.8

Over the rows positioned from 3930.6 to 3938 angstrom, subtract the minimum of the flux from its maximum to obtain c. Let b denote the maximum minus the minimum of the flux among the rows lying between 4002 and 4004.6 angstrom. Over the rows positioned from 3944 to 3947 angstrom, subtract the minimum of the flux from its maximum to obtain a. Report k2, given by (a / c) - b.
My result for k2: 0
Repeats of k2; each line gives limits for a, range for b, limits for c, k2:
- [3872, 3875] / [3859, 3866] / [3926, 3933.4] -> -3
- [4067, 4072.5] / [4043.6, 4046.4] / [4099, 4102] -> -2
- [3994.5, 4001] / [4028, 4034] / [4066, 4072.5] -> -9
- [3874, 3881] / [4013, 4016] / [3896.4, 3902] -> 0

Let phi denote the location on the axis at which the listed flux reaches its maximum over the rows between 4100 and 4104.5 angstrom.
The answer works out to 4103.12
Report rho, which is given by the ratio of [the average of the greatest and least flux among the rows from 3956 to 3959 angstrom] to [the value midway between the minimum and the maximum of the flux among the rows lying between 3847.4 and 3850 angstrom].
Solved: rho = 1.12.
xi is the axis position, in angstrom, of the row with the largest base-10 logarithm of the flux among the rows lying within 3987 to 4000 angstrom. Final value 3991.30 angstrom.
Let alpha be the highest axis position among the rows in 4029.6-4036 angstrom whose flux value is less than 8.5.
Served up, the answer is 4033.80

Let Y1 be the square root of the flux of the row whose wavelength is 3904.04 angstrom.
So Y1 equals 2.4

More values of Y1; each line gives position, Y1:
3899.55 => 2.5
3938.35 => 2.2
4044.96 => 2.3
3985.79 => 3.4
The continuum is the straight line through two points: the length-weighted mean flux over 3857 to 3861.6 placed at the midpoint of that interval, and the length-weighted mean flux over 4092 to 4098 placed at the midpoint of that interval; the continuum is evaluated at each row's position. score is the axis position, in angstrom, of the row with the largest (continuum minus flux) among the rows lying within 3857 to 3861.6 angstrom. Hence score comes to 3859.35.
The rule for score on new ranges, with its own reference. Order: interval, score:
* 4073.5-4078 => 4076.75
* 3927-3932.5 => 3931.10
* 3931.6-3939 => 3932.91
